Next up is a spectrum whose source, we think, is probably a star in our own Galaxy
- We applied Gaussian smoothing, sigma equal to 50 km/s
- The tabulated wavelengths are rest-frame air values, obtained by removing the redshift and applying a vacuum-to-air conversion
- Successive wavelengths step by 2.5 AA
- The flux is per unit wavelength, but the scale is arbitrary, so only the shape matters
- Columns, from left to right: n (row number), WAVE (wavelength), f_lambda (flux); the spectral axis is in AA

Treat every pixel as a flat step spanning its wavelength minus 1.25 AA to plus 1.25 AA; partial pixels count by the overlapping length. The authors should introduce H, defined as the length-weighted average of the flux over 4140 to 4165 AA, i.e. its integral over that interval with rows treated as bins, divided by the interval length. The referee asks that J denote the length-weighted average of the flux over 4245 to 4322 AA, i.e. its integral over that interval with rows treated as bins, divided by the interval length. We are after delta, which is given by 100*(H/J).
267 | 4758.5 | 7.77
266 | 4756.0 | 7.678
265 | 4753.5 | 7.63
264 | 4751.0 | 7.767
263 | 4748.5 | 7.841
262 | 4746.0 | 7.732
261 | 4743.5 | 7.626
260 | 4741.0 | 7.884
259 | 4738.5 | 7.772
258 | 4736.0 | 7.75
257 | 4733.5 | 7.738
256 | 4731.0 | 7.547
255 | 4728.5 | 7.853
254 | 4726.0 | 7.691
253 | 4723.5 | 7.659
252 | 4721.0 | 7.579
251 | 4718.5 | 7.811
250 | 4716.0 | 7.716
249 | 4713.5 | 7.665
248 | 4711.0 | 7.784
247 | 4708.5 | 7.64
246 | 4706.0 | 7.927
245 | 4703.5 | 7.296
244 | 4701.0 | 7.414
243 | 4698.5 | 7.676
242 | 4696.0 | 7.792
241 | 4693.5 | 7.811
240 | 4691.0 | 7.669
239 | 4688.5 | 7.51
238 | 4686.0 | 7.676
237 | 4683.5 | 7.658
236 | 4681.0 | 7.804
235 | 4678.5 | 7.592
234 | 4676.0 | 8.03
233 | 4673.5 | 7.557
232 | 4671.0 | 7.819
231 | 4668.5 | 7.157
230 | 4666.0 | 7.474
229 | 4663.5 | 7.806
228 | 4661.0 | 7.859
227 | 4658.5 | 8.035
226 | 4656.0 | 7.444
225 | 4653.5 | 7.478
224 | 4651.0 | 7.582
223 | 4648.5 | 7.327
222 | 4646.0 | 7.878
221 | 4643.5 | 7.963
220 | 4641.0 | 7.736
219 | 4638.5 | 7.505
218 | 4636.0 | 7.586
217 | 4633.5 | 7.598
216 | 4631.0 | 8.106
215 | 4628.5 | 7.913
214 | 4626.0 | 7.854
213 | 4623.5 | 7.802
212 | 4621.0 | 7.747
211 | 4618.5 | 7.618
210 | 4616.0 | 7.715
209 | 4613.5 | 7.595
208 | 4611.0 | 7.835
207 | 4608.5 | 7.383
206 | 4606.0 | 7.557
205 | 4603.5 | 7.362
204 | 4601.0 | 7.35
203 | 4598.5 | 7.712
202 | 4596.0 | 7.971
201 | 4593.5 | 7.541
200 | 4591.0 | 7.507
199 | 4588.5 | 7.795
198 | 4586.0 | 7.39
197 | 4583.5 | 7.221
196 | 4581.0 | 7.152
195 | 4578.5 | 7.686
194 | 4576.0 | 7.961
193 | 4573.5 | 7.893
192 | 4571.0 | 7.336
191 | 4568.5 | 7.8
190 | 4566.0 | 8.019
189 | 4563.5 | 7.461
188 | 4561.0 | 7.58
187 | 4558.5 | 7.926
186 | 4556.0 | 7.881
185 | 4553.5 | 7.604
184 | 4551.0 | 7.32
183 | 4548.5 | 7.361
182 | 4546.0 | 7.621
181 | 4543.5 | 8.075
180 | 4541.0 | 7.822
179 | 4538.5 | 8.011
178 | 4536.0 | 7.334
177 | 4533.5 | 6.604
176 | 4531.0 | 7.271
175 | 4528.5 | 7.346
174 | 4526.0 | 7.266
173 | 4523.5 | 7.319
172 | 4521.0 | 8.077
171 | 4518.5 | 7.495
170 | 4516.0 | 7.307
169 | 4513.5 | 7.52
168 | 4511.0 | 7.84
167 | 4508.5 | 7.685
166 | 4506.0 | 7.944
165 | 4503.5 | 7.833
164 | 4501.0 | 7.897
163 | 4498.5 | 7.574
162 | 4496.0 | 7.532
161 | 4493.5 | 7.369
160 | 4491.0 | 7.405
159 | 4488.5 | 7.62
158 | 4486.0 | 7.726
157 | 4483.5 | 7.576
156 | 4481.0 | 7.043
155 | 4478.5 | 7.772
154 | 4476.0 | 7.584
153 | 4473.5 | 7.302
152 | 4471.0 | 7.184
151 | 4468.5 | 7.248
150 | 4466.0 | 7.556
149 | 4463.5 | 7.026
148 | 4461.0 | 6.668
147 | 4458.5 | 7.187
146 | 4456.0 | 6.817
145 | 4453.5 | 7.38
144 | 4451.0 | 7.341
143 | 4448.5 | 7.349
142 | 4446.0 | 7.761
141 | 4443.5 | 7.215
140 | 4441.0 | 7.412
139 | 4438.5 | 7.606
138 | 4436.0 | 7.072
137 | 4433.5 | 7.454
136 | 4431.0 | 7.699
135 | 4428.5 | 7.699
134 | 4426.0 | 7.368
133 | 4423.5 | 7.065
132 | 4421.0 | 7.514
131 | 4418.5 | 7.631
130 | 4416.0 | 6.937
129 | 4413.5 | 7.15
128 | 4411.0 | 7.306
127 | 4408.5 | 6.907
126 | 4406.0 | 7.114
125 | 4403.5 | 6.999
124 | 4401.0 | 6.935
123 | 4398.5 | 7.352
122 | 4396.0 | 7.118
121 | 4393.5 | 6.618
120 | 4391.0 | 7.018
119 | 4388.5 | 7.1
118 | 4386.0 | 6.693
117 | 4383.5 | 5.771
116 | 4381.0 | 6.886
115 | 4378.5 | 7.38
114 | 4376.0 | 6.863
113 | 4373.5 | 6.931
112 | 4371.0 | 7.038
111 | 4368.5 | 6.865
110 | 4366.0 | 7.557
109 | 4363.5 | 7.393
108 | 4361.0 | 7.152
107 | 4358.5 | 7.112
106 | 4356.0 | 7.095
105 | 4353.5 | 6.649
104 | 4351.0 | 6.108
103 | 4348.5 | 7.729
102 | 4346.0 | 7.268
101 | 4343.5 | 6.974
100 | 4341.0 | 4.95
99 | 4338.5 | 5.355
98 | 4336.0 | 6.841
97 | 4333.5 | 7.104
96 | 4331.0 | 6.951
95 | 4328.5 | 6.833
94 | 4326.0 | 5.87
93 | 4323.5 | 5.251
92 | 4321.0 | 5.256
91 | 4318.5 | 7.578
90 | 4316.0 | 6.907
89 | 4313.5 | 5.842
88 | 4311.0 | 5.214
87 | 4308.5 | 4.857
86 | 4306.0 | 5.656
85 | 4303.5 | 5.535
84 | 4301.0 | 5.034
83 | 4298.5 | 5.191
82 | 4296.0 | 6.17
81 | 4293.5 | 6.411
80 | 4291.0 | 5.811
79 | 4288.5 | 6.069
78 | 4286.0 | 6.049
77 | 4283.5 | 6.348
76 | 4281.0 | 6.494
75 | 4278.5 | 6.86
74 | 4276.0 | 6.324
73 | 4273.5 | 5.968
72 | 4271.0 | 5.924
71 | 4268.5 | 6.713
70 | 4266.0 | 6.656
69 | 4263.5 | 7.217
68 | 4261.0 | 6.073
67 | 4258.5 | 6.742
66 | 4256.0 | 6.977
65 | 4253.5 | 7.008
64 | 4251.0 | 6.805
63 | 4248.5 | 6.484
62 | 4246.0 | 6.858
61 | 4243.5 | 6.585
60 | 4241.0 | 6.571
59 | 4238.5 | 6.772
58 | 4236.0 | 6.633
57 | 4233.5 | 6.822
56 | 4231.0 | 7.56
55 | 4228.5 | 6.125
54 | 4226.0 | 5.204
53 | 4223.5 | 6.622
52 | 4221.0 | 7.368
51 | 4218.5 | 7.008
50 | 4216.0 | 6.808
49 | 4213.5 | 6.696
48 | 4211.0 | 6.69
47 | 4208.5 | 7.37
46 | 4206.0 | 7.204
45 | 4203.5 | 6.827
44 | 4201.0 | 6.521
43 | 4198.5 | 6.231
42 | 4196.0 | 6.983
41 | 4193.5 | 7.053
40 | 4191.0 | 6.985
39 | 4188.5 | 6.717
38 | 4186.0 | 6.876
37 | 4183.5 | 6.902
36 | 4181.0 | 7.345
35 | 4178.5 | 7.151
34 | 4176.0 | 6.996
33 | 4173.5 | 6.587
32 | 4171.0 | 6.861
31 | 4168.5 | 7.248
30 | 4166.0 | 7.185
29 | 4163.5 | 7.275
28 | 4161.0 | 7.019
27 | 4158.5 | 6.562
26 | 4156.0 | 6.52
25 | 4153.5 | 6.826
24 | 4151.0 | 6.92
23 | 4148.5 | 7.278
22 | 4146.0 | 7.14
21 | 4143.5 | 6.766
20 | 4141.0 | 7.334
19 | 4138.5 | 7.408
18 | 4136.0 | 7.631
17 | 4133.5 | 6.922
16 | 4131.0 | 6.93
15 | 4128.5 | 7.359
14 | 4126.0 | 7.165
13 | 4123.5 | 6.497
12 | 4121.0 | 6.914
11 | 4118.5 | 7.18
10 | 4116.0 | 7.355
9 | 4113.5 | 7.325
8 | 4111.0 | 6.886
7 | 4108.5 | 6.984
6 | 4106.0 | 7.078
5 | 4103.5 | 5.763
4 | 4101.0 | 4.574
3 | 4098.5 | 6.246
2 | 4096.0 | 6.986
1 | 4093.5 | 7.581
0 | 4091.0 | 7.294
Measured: 112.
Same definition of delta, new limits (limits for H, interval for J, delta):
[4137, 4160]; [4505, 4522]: 91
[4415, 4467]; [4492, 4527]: 96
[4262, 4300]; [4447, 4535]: 85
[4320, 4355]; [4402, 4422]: 89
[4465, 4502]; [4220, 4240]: 113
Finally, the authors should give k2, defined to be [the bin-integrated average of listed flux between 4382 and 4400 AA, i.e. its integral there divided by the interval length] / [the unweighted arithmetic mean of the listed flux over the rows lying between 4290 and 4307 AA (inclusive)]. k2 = 1.20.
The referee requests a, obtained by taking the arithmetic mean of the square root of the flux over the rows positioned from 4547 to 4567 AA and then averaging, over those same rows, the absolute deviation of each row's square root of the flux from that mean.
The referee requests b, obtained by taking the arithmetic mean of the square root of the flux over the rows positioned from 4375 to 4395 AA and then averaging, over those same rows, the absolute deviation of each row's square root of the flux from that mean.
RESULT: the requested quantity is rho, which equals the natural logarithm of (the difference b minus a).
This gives -3.8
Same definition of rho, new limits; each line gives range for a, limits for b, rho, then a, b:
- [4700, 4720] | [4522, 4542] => -3.8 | 0.028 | 0.050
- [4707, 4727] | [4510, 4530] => -3.5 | 0.010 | 0.040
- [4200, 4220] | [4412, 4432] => -5.7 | 0.043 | 0.047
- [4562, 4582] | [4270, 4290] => -5.8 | 0.047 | 0.050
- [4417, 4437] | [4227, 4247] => -4.3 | 0.037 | 0.050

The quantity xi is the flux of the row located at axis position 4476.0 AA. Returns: 7.584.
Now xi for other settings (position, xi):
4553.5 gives 7.604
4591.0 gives 7.507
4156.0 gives 6.52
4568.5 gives 7.8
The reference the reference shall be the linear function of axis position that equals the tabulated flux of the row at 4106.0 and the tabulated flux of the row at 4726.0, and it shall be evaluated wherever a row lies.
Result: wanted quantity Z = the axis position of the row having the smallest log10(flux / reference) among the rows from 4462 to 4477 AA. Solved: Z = 4463.5 AA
